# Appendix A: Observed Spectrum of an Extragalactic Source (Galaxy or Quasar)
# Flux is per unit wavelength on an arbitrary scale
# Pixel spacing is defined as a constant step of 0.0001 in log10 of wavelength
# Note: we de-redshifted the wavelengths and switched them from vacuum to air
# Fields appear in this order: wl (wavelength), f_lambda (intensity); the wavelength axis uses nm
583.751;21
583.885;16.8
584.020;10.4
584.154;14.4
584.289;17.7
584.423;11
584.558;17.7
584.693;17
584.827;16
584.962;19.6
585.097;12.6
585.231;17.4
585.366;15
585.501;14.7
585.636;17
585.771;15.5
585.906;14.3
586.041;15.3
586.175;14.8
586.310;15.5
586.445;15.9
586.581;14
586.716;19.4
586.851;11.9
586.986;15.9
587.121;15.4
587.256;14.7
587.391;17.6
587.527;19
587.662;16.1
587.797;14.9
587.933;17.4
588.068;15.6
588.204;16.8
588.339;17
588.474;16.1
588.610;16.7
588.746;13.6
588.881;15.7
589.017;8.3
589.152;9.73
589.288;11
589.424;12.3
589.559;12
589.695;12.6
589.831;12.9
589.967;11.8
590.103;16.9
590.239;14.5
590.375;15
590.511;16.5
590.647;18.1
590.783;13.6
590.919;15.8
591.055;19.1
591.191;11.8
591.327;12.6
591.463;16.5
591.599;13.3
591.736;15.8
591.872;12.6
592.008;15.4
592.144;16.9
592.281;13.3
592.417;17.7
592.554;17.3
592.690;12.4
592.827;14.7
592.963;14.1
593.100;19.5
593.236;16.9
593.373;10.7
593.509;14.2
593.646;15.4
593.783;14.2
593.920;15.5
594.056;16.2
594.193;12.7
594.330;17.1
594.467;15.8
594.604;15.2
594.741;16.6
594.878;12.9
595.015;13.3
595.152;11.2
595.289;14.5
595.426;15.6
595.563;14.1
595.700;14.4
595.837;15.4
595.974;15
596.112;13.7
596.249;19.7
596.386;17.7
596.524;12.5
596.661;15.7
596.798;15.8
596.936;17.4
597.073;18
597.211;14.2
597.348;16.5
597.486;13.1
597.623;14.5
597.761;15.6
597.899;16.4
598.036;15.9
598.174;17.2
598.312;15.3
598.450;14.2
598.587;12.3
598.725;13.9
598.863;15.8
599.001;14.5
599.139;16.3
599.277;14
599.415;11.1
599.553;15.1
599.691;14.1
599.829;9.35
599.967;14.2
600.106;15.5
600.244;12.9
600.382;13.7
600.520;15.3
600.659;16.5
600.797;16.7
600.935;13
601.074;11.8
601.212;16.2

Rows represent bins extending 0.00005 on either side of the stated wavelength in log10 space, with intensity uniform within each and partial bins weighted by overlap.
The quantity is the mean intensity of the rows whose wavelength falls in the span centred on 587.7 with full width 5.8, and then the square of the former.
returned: 225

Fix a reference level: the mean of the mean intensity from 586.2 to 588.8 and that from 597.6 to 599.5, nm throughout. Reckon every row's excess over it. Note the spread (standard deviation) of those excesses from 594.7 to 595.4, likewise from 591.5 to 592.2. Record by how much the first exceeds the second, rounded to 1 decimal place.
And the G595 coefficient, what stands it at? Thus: 0.2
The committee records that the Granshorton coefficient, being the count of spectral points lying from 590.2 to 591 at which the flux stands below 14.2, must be 1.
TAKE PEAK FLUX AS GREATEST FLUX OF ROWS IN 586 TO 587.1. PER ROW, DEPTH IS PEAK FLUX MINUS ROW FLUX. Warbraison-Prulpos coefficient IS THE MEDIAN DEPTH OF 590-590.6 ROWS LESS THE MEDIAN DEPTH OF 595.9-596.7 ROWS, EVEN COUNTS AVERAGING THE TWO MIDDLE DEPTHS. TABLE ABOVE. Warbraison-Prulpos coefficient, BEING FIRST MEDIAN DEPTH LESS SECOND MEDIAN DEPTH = -0.4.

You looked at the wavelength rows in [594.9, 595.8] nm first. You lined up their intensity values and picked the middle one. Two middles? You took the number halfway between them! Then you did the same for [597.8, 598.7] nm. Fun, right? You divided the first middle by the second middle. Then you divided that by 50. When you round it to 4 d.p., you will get 0.0183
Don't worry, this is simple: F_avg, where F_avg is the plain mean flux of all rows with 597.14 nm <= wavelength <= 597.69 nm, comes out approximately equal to 14.6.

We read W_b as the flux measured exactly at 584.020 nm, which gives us 10.4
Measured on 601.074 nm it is 11.8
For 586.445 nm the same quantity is 15.9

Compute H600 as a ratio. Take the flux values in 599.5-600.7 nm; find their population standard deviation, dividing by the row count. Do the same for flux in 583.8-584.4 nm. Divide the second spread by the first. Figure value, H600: 1.45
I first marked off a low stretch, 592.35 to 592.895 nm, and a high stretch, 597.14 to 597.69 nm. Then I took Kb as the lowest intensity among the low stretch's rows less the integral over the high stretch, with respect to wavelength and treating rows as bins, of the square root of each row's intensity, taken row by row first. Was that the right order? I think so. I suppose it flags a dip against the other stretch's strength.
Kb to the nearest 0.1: 10.3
